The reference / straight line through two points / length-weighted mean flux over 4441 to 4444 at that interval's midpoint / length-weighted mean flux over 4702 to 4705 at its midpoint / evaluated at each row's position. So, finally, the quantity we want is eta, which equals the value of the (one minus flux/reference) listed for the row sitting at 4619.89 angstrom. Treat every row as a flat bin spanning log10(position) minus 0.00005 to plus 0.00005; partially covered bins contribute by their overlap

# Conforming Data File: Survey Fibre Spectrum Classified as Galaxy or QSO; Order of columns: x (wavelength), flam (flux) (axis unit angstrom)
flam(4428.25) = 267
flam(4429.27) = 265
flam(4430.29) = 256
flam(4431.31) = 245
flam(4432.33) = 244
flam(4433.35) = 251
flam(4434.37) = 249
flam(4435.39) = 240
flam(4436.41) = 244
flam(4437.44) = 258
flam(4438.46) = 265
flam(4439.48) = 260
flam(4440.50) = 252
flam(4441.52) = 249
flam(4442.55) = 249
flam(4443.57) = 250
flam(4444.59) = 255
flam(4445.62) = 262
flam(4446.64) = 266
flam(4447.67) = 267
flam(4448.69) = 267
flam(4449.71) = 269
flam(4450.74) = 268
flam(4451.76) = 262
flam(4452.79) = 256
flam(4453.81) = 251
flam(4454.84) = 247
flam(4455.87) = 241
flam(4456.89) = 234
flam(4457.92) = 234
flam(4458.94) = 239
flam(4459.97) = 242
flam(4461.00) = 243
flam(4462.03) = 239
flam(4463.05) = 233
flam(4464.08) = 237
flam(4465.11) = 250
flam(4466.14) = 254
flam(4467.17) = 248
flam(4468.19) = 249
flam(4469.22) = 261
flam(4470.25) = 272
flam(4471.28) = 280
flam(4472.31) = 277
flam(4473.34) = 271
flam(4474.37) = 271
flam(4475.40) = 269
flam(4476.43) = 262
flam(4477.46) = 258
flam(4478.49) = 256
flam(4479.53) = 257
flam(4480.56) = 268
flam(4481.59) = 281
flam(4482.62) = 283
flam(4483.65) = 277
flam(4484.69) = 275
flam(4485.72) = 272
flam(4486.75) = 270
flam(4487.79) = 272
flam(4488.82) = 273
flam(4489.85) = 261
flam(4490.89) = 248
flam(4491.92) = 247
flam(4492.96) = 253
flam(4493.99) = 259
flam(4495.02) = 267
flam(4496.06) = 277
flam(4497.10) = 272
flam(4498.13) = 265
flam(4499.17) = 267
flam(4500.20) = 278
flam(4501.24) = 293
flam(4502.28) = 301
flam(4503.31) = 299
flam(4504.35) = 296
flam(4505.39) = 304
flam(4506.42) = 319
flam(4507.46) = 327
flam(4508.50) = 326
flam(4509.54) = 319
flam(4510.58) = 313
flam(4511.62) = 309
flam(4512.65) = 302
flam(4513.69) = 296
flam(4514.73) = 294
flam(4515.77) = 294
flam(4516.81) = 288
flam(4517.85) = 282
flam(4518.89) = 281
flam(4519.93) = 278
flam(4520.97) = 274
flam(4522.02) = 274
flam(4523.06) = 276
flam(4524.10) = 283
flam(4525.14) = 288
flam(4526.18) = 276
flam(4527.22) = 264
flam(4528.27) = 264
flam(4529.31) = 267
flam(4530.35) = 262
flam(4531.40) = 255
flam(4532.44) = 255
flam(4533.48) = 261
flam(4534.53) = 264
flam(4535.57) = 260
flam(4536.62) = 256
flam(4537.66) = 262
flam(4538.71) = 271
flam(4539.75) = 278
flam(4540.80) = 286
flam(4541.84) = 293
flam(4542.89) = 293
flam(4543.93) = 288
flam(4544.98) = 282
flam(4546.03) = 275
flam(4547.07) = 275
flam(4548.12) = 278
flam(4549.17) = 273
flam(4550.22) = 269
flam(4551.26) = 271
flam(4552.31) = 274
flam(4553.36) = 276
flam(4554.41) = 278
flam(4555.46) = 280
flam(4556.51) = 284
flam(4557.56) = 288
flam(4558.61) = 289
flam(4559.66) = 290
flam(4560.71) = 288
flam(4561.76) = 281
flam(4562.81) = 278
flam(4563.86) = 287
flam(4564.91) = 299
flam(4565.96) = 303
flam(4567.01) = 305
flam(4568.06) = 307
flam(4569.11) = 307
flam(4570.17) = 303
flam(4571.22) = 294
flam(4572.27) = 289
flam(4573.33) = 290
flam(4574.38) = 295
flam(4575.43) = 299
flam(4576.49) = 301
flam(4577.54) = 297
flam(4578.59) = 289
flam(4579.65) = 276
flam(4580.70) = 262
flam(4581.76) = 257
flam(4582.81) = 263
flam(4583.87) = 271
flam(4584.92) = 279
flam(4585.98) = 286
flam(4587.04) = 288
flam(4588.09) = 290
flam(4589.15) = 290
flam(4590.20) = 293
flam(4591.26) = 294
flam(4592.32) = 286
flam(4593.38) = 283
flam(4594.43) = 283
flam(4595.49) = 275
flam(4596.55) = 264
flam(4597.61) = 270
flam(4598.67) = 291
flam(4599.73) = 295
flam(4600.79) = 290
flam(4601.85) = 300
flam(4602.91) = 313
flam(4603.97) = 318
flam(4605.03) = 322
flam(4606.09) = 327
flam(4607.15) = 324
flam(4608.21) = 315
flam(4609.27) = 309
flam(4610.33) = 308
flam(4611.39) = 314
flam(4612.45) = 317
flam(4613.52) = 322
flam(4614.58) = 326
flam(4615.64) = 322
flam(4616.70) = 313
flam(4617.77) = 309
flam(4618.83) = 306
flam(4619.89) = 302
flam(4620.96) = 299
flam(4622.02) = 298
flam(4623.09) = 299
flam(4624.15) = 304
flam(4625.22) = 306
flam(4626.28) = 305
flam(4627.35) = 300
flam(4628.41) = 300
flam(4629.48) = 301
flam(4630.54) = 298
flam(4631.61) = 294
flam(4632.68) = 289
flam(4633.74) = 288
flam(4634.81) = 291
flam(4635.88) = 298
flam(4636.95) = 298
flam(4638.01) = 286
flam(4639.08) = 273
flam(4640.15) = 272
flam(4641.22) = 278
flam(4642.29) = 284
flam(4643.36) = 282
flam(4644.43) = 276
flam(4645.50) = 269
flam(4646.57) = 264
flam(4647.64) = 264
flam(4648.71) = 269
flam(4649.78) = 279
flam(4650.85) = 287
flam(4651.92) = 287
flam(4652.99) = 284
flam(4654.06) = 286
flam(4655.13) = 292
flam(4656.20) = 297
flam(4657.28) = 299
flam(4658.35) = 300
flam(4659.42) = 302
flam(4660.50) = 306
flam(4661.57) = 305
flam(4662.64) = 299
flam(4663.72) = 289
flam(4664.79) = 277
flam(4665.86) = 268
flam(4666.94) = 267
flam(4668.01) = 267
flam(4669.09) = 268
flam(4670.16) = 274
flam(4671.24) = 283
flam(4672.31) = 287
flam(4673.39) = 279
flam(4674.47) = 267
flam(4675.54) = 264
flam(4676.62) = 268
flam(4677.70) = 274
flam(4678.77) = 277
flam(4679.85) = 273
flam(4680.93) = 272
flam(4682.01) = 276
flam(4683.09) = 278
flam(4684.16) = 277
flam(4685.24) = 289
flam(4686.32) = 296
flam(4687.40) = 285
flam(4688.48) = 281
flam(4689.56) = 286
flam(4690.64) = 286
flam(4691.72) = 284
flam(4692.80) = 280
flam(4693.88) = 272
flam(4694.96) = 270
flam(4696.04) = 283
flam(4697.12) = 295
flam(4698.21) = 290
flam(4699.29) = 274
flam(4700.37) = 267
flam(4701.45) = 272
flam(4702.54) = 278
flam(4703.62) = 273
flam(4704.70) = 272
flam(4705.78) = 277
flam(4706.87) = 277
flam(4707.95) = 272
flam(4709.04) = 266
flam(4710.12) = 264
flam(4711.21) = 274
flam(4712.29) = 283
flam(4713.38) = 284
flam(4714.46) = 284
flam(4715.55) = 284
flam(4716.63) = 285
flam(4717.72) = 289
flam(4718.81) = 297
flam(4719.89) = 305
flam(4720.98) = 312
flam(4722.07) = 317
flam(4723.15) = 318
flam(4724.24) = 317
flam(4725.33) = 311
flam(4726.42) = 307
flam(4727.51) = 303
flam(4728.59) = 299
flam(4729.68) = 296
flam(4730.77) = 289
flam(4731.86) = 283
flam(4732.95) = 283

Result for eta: -0.132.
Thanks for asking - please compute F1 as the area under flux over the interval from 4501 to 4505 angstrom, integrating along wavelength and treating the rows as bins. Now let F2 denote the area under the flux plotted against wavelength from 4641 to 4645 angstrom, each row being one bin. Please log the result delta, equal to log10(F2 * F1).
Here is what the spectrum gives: 6.12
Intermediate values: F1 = 1190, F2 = 1119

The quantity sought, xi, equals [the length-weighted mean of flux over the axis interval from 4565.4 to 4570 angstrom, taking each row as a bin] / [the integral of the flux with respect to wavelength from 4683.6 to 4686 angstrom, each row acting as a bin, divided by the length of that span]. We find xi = 1.07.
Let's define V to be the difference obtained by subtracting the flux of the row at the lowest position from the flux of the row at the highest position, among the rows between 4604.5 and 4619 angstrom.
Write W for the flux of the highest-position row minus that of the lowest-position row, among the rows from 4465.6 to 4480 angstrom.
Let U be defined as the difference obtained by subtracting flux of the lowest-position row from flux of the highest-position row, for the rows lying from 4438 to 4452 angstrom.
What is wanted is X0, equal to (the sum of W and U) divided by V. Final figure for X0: 0.0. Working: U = -3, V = -16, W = 3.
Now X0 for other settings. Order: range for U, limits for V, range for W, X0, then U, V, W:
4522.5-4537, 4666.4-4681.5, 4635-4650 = -7.8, -20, 5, -19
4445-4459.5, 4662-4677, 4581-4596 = 0.2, -23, -31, 18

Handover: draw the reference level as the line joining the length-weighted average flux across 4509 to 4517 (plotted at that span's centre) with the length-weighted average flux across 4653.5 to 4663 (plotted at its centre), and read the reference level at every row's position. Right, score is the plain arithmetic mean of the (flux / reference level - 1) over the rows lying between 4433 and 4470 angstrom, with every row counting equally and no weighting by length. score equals -0.175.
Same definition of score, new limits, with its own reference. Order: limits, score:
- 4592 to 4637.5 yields 0.007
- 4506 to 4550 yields -0.065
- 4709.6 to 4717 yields -0.058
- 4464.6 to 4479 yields -0.135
